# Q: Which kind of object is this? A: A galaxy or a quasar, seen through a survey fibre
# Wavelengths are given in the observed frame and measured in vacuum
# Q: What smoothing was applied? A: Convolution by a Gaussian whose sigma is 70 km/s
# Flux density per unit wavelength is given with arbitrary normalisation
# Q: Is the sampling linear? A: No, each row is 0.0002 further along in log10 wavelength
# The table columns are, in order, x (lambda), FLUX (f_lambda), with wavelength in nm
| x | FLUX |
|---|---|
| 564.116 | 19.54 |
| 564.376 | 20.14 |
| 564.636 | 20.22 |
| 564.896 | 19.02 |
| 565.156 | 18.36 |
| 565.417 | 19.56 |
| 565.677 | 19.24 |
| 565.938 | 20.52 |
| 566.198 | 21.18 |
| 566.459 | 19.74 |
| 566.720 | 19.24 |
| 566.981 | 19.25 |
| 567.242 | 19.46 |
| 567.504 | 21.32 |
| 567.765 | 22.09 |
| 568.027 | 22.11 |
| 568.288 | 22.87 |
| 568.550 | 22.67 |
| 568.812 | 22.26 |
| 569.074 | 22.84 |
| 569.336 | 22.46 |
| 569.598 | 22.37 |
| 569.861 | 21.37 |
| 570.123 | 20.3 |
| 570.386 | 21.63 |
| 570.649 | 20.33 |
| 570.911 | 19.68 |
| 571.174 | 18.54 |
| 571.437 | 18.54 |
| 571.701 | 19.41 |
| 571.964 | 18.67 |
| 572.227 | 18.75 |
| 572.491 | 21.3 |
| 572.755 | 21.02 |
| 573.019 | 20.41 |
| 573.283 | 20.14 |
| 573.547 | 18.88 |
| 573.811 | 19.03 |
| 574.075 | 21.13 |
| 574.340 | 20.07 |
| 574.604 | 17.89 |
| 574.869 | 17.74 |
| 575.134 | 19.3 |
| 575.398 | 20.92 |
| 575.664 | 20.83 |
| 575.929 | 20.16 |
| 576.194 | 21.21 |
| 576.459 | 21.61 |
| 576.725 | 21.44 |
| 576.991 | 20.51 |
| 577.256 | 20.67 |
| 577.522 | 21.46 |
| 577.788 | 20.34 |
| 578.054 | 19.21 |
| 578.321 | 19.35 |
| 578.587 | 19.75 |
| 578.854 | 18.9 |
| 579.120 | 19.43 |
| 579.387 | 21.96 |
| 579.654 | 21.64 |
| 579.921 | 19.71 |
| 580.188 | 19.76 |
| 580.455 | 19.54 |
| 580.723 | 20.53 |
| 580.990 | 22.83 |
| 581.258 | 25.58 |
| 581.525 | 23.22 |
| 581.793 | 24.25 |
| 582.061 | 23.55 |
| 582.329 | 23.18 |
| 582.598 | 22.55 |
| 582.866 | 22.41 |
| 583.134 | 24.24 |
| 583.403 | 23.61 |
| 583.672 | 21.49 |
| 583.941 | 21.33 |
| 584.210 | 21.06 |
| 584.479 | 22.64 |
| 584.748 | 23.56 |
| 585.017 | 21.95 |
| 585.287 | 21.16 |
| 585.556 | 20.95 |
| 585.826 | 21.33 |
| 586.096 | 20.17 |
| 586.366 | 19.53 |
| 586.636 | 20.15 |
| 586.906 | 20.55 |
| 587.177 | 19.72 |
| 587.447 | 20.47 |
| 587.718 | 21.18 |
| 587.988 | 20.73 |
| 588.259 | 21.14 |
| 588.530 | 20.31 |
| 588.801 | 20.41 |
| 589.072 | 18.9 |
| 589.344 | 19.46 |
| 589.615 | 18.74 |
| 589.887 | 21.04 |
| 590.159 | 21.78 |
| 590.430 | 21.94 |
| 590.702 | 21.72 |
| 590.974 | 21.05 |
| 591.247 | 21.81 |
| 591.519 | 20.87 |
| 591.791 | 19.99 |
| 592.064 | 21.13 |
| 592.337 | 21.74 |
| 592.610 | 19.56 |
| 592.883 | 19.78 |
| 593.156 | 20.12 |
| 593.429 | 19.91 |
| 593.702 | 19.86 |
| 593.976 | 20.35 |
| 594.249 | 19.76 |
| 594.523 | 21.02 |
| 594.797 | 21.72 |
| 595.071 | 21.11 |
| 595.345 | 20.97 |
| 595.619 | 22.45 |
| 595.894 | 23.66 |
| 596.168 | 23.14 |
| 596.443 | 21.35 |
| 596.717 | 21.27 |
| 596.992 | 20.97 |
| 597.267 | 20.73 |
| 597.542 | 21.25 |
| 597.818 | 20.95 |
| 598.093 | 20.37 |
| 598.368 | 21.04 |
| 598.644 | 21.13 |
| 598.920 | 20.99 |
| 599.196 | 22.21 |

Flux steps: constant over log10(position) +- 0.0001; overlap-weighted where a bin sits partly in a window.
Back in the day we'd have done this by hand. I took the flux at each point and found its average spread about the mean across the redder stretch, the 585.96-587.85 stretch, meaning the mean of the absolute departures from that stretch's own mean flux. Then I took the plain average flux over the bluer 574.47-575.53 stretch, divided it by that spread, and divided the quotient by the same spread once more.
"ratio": 112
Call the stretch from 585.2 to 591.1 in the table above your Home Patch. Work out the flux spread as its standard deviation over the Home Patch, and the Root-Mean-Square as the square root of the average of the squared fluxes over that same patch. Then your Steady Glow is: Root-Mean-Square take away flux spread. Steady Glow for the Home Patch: 19.7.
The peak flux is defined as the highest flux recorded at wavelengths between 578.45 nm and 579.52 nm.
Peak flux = 21.96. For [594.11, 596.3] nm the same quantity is 23.66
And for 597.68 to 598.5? 21.04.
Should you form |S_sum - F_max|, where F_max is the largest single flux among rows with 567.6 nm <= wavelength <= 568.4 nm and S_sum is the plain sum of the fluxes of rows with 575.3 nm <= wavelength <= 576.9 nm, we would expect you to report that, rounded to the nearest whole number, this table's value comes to 103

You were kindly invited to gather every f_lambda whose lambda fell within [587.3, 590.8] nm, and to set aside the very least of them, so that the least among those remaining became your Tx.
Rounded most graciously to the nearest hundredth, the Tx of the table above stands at 18.90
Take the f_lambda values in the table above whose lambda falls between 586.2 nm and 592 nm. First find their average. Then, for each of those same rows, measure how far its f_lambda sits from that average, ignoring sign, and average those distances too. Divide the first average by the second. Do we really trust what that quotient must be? 27.7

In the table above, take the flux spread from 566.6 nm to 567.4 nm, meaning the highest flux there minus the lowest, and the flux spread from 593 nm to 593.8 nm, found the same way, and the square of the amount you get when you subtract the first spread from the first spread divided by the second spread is 0.39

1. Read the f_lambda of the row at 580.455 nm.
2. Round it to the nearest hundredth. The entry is 19.54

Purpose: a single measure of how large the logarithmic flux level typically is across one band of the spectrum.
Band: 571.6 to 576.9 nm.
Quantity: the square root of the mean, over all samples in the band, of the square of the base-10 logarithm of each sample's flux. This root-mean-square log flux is 1.30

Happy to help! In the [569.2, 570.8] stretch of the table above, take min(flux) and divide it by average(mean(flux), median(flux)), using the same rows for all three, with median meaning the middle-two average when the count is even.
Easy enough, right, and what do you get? 0.946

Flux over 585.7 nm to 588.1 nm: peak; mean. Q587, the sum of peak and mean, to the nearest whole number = 42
